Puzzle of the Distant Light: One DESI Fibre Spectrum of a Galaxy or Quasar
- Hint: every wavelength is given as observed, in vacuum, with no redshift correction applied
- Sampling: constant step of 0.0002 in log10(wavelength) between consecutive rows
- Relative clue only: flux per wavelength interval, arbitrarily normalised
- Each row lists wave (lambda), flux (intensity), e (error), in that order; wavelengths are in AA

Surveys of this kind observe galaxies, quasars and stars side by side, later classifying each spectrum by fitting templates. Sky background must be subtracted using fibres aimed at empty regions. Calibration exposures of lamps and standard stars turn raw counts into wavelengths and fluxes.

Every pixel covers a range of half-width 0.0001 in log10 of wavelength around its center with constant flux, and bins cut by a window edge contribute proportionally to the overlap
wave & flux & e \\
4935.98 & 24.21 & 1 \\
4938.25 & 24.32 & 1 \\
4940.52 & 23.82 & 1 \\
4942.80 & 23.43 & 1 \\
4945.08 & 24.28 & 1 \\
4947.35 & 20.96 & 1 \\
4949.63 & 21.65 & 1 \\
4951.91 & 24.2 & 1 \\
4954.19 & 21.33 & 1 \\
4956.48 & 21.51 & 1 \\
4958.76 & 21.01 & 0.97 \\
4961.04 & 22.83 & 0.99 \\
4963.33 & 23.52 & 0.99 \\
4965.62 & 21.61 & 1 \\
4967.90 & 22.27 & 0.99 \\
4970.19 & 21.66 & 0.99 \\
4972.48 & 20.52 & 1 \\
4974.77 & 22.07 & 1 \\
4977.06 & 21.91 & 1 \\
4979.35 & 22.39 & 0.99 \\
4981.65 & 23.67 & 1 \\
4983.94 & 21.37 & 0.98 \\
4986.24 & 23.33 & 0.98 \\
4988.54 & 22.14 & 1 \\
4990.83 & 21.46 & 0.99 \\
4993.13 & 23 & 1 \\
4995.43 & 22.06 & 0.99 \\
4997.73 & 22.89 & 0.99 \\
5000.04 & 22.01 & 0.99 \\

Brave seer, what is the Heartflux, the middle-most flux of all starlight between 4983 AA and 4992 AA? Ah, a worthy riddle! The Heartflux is 21.8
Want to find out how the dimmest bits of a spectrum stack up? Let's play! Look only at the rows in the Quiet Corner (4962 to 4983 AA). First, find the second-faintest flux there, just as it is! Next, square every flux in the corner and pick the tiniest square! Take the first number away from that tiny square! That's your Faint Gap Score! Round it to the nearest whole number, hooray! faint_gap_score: 399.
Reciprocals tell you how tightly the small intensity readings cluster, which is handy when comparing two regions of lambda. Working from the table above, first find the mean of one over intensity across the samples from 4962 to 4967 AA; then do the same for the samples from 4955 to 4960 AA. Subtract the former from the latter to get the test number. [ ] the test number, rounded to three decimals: 0.003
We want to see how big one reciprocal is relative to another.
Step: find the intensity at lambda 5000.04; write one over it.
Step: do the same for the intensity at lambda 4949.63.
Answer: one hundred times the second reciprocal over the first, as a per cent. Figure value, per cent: 102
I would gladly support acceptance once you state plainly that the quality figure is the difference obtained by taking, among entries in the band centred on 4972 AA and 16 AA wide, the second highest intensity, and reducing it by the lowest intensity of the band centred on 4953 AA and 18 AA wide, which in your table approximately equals 1.31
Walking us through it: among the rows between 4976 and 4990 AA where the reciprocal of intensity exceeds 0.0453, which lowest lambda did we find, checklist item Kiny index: 4977.06 AA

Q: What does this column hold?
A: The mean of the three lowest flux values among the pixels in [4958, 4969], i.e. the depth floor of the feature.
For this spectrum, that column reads 21.6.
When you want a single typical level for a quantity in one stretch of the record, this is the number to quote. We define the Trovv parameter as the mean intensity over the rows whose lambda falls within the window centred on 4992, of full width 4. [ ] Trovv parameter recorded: 22.23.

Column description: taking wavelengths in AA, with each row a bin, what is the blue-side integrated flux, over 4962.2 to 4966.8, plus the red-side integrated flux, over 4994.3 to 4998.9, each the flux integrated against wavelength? 207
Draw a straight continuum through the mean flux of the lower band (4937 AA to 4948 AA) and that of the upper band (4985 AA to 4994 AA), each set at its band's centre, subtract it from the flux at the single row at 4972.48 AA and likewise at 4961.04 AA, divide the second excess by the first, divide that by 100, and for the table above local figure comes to 0.001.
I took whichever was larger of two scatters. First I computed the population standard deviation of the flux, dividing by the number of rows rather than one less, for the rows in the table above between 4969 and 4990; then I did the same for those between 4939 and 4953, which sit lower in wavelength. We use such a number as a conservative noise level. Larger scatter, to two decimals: 1.28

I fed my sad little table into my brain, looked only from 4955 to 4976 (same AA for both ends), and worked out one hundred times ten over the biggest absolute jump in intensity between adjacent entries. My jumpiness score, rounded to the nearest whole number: 524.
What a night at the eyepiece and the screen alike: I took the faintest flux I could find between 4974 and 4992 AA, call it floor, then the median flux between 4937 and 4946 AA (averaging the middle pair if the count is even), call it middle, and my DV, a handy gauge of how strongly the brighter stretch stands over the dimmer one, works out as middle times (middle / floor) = 27.1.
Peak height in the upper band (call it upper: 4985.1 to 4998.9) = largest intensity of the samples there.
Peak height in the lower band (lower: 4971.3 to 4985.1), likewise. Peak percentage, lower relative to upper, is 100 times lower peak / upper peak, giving 101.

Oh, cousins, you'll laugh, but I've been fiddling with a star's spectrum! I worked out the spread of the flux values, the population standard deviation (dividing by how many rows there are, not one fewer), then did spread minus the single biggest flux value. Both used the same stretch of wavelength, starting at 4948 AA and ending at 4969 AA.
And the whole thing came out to -23.2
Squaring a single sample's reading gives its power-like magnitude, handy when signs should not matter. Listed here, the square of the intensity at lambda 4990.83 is 461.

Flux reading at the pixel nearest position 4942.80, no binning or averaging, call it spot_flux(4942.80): 23.43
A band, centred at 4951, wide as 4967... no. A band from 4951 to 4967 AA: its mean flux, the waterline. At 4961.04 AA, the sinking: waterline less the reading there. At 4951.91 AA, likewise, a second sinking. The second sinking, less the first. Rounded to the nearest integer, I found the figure -1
